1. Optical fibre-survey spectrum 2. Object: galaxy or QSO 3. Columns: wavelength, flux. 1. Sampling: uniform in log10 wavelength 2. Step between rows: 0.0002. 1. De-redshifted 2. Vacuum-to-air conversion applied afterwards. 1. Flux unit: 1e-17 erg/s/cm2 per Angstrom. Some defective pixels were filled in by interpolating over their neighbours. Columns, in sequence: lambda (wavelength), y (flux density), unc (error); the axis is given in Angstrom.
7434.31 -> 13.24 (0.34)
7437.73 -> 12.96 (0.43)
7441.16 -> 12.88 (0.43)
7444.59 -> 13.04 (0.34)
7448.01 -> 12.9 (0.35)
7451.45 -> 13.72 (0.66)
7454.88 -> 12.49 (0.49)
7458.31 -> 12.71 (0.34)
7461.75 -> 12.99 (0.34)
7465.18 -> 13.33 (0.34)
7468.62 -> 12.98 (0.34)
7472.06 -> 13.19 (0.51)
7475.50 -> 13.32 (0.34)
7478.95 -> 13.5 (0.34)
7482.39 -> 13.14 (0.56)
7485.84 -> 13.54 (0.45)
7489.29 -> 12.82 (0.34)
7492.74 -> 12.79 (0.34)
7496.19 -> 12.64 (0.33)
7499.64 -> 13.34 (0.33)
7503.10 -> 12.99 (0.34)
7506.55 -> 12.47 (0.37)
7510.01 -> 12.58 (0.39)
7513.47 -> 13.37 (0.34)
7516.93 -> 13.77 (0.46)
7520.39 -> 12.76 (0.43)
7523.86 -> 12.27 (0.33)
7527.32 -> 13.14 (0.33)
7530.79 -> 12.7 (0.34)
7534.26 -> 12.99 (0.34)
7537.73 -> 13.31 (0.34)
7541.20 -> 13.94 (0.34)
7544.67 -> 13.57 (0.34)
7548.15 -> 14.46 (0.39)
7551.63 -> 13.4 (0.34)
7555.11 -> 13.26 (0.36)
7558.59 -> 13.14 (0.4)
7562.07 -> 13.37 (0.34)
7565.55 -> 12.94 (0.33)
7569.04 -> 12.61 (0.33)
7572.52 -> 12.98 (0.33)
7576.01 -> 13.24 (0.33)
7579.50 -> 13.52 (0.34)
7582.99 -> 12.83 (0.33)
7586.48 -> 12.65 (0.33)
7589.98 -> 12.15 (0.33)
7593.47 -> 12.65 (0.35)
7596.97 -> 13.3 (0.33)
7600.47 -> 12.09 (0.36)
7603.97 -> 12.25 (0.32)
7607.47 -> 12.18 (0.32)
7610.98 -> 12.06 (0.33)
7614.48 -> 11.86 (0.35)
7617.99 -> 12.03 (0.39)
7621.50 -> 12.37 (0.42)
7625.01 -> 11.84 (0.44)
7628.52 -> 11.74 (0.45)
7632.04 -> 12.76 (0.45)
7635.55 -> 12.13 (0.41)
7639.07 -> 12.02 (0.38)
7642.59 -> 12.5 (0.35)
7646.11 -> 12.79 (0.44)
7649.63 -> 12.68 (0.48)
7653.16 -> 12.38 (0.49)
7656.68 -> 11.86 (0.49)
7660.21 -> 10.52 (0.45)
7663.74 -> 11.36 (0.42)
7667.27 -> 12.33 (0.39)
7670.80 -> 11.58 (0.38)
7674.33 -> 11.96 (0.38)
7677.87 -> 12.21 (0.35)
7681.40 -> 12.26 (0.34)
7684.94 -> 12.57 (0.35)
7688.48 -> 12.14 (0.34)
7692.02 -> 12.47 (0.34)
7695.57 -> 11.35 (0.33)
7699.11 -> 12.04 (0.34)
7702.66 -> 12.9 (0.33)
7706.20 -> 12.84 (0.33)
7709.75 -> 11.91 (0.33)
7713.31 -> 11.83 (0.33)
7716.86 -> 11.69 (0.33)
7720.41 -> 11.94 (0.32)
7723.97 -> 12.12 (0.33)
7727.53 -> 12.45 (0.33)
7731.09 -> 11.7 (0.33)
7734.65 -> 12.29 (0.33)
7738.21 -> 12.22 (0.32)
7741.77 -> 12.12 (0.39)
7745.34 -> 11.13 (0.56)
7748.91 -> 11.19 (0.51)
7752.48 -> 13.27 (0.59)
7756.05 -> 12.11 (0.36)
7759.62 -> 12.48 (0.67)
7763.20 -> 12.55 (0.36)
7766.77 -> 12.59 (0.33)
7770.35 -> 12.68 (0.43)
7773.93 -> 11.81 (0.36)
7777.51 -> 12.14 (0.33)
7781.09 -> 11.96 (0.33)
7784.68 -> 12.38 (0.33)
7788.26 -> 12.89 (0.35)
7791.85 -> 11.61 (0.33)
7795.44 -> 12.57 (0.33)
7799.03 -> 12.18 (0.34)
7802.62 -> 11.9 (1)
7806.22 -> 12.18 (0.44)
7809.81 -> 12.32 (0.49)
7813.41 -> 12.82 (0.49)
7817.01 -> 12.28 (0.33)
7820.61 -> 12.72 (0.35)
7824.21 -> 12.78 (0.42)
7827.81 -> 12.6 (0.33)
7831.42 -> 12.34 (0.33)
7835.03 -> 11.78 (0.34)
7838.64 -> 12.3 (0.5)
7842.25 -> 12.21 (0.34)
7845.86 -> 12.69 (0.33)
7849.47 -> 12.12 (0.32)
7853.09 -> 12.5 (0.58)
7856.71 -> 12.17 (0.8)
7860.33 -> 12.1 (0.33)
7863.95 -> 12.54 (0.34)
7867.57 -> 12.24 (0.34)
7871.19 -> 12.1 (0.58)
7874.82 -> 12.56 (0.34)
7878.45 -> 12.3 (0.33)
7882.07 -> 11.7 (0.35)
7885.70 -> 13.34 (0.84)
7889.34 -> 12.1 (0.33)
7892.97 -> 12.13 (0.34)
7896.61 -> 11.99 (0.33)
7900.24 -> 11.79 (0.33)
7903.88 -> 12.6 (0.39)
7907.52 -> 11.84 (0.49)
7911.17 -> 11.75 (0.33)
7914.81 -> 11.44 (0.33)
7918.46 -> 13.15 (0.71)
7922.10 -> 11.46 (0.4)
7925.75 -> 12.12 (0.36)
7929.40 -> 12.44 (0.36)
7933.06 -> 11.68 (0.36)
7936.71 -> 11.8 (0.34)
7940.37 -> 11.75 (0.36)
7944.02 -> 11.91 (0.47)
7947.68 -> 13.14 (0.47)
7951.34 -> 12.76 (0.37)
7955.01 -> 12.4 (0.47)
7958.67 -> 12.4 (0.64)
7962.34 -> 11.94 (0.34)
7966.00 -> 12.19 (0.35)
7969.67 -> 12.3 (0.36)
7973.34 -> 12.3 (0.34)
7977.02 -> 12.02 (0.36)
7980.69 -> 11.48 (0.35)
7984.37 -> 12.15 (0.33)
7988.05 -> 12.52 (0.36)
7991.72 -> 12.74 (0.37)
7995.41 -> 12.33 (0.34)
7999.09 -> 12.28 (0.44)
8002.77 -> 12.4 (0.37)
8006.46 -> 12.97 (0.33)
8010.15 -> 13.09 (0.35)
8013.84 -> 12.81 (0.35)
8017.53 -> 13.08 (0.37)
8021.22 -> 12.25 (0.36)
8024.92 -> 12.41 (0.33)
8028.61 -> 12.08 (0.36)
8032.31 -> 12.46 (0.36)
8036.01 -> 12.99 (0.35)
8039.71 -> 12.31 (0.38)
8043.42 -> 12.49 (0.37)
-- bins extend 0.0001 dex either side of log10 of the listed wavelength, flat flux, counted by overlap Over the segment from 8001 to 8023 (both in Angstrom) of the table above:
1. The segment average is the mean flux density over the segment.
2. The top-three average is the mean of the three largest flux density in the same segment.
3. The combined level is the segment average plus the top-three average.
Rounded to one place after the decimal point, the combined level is 25.8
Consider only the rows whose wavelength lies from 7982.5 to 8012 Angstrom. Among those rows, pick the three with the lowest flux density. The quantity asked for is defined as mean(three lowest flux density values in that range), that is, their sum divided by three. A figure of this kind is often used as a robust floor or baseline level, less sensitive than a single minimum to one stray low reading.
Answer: 12.3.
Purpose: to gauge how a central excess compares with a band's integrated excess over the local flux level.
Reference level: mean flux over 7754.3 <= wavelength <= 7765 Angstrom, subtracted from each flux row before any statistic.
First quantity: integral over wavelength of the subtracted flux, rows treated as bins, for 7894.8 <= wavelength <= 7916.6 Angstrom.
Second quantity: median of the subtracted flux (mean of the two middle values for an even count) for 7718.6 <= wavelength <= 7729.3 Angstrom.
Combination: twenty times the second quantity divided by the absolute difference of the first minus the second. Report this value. -1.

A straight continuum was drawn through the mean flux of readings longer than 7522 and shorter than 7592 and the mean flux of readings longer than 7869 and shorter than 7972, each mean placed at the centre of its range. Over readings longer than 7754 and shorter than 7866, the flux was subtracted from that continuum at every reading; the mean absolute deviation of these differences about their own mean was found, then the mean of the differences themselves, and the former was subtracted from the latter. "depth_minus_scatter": -0.1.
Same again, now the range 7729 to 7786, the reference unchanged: 0.0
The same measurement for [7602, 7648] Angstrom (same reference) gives 0.5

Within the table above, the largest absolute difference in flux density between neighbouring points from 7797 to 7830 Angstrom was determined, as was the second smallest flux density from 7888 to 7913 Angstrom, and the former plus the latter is 12.3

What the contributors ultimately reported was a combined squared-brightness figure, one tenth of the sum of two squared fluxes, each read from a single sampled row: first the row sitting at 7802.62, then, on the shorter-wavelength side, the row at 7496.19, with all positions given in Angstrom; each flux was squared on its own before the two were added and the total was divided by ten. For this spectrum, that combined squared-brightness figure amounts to 30.1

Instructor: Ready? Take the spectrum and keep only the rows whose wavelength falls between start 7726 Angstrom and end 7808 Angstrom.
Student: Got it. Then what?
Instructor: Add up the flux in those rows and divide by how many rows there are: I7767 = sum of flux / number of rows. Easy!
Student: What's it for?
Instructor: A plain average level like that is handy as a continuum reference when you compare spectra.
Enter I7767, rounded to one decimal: 12.2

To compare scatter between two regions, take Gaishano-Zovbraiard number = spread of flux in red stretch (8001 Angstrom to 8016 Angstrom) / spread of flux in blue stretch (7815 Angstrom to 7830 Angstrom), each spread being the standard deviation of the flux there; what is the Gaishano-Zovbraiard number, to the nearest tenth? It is 1.4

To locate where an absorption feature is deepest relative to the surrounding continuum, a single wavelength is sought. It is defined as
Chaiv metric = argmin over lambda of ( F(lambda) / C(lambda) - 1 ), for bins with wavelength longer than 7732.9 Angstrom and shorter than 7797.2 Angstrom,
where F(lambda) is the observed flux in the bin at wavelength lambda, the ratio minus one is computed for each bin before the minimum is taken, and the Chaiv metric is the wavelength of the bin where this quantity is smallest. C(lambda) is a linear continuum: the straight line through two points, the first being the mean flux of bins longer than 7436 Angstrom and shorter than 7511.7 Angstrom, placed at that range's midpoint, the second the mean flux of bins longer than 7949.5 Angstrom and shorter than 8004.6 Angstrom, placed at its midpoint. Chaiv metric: 7745.34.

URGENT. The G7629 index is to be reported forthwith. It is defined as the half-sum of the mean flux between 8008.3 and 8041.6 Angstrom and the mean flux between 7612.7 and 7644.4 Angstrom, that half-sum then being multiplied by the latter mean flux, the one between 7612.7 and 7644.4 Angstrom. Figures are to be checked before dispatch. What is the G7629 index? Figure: 150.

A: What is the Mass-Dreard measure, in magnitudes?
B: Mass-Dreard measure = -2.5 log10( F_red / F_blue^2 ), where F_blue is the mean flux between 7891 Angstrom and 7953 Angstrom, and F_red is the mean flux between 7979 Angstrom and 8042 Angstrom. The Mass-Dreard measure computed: 2.67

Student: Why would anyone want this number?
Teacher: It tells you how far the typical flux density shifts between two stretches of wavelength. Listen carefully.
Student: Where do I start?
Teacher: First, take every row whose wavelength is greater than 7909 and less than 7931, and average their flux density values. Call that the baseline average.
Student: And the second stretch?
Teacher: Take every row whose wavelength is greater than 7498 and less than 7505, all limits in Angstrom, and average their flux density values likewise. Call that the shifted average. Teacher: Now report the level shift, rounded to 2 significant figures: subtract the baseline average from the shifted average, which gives 1.1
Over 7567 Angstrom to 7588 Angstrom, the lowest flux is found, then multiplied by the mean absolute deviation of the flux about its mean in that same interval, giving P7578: 3.47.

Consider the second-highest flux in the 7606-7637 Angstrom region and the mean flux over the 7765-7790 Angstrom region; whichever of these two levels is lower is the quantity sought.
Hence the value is 12.3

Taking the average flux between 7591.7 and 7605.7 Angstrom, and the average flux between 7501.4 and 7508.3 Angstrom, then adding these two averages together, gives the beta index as 25.3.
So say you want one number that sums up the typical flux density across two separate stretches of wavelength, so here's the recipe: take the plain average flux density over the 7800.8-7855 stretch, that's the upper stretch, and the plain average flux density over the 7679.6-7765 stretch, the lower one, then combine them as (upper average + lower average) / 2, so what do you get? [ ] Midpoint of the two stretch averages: 12.26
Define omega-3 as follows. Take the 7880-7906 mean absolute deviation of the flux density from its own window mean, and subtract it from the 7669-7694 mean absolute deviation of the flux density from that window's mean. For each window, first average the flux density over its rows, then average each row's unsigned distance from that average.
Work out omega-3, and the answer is -0.18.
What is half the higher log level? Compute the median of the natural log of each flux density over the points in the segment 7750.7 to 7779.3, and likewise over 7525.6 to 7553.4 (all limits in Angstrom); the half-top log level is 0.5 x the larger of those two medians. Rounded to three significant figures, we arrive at 1.30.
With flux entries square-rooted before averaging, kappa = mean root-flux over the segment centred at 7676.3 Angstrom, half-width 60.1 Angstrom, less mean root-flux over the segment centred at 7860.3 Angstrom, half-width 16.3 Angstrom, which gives -0.03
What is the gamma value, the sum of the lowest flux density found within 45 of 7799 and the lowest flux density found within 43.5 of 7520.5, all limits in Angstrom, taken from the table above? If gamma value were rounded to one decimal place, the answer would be 23.9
